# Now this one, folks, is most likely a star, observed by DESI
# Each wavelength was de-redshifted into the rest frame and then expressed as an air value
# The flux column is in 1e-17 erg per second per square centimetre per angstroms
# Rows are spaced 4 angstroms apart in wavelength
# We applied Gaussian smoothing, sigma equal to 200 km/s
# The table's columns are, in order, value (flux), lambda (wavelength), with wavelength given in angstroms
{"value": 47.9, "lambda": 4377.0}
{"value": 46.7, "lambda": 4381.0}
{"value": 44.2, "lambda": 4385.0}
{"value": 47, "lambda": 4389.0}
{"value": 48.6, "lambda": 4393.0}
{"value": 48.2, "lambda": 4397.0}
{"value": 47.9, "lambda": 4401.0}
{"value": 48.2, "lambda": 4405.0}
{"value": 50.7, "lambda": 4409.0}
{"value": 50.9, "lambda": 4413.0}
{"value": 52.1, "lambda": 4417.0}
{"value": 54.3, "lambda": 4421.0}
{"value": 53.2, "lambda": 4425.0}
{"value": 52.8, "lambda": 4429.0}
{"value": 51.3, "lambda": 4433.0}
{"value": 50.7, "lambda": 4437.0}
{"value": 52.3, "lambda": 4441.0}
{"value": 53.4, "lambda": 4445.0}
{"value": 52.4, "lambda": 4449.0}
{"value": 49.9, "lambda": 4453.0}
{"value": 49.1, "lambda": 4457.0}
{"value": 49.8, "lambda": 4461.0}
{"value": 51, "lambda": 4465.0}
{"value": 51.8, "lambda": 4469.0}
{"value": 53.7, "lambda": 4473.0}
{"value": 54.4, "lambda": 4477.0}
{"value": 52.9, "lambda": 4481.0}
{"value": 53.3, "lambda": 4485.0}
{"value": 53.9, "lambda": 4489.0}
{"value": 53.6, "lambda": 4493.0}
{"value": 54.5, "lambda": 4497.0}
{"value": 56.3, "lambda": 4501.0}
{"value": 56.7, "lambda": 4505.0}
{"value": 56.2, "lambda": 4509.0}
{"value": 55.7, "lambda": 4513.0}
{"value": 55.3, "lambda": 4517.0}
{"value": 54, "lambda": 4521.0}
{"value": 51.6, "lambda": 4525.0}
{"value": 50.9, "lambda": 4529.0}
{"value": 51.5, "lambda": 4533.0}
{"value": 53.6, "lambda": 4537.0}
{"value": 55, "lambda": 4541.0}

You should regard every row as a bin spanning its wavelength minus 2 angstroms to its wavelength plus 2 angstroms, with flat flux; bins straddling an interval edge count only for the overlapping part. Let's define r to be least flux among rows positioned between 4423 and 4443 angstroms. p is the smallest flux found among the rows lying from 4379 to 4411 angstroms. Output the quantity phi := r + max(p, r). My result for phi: 101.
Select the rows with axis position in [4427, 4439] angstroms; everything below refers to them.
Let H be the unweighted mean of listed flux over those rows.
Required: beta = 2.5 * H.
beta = 129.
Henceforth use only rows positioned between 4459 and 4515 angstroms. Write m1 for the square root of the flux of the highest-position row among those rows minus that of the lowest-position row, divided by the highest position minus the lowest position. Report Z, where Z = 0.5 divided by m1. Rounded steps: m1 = 0.008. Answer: 64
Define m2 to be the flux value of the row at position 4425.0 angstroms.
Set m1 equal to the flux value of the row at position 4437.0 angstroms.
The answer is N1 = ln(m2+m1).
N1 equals 4.64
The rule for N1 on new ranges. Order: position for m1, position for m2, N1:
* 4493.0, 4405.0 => 4.62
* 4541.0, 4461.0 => 4.65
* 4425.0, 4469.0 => 4.65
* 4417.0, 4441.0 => 4.65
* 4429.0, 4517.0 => 4.68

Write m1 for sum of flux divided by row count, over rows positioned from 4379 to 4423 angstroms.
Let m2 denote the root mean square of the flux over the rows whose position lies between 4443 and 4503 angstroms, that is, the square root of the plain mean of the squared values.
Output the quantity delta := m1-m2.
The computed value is -3.7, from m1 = 49.0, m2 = 52.7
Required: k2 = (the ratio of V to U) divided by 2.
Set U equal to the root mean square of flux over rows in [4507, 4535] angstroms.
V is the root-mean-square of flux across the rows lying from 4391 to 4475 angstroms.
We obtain 0.476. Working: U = 53.6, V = 51.1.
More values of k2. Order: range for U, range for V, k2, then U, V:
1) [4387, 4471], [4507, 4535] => 0.528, 50.8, 53.6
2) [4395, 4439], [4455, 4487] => 0.510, 51.0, 52.0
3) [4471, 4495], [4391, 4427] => 0.471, 53.6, 50.5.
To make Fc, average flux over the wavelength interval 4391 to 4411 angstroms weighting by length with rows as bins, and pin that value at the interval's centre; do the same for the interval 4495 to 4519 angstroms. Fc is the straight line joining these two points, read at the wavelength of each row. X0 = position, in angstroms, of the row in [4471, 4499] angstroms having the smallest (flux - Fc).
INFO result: 4493.0 angstroms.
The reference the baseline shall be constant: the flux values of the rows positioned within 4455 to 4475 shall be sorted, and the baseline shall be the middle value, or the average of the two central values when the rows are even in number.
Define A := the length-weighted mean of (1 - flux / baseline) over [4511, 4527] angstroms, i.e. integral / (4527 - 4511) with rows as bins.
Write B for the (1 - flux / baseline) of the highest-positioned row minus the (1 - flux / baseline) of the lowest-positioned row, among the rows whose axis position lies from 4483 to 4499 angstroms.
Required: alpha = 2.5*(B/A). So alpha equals 1.0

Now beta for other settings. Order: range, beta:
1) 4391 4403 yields 121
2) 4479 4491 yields 133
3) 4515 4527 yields 134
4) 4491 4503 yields 137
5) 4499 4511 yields 141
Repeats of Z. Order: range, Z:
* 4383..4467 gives 81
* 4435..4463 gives -189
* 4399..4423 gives 22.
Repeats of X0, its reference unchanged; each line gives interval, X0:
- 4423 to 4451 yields 4437.0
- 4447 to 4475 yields 4457.0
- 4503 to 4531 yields 4529.0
